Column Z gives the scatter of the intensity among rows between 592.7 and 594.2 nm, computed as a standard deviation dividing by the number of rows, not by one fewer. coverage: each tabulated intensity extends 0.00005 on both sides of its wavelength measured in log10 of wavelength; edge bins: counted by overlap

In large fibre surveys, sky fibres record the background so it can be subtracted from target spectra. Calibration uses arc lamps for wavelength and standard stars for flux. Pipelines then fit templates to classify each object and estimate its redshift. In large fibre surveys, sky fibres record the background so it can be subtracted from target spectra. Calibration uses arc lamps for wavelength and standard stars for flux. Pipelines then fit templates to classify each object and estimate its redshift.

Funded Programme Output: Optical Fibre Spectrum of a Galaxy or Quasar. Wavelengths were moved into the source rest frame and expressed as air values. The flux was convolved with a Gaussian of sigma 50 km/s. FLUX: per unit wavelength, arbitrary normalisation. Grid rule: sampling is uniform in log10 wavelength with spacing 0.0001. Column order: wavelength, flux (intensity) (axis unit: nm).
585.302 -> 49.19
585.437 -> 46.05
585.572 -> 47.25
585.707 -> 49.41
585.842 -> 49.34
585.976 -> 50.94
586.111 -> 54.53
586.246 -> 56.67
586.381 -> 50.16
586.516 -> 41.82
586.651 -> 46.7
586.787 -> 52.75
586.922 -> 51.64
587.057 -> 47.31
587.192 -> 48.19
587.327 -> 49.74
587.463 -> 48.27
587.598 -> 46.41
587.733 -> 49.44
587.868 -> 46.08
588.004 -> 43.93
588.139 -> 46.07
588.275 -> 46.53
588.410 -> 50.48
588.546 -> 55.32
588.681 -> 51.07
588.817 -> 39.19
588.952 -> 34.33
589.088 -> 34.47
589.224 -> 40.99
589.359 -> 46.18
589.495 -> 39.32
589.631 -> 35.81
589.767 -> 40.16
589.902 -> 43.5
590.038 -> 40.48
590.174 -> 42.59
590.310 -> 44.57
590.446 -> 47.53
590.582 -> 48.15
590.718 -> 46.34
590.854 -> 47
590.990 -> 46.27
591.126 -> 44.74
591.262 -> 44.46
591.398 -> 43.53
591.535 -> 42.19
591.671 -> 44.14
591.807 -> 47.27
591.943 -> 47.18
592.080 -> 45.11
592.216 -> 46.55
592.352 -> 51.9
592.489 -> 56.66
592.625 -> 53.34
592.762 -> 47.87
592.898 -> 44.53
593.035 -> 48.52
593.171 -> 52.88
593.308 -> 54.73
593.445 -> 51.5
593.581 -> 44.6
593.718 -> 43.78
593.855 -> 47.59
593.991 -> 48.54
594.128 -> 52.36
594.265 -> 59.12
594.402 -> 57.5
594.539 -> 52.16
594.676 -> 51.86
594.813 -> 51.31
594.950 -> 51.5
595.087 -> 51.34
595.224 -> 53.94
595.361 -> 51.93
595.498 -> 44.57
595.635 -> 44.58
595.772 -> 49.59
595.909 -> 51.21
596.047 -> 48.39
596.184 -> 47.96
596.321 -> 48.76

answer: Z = 3.5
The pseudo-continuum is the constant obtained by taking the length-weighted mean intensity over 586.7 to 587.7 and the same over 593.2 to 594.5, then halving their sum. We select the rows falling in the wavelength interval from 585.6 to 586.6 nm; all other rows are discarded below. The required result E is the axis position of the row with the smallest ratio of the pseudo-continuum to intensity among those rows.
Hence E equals 586.246 nm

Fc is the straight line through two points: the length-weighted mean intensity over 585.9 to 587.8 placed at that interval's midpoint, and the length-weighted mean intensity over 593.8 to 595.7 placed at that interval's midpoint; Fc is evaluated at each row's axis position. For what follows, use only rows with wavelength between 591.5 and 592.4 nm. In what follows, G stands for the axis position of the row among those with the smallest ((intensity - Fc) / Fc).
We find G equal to 591.535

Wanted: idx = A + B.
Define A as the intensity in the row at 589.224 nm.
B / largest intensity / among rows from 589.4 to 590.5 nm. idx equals 89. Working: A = 40.99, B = 47.53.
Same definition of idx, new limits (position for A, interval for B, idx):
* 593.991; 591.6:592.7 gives 105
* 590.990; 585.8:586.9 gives 103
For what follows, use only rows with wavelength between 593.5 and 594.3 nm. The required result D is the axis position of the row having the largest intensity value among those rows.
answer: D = 594.265 nm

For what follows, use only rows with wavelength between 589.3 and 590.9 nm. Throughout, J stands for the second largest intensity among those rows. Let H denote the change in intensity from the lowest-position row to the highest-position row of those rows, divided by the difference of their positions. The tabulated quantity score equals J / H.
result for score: 87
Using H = 0.5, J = 47.53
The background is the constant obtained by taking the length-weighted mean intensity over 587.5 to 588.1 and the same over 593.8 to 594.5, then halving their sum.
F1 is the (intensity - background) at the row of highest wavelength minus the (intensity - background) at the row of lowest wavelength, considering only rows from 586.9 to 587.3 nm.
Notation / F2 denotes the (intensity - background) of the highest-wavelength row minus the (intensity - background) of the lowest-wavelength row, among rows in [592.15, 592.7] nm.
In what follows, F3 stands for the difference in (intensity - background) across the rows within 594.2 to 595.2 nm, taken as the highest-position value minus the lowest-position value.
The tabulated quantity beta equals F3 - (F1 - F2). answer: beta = 2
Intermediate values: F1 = -3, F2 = 7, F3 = -8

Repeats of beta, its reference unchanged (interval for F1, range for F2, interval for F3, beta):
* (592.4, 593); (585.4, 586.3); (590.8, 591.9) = 23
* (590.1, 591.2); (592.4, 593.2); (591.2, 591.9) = -3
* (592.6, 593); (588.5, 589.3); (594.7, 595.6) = -12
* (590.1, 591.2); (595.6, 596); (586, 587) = 2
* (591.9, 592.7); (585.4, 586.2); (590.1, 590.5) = 7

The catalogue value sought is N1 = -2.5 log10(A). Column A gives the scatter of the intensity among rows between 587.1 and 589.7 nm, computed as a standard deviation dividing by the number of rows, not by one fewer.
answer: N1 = -1.91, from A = 5.8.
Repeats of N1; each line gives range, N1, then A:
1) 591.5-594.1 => -1.50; 4.0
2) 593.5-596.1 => -1.52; 4.1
